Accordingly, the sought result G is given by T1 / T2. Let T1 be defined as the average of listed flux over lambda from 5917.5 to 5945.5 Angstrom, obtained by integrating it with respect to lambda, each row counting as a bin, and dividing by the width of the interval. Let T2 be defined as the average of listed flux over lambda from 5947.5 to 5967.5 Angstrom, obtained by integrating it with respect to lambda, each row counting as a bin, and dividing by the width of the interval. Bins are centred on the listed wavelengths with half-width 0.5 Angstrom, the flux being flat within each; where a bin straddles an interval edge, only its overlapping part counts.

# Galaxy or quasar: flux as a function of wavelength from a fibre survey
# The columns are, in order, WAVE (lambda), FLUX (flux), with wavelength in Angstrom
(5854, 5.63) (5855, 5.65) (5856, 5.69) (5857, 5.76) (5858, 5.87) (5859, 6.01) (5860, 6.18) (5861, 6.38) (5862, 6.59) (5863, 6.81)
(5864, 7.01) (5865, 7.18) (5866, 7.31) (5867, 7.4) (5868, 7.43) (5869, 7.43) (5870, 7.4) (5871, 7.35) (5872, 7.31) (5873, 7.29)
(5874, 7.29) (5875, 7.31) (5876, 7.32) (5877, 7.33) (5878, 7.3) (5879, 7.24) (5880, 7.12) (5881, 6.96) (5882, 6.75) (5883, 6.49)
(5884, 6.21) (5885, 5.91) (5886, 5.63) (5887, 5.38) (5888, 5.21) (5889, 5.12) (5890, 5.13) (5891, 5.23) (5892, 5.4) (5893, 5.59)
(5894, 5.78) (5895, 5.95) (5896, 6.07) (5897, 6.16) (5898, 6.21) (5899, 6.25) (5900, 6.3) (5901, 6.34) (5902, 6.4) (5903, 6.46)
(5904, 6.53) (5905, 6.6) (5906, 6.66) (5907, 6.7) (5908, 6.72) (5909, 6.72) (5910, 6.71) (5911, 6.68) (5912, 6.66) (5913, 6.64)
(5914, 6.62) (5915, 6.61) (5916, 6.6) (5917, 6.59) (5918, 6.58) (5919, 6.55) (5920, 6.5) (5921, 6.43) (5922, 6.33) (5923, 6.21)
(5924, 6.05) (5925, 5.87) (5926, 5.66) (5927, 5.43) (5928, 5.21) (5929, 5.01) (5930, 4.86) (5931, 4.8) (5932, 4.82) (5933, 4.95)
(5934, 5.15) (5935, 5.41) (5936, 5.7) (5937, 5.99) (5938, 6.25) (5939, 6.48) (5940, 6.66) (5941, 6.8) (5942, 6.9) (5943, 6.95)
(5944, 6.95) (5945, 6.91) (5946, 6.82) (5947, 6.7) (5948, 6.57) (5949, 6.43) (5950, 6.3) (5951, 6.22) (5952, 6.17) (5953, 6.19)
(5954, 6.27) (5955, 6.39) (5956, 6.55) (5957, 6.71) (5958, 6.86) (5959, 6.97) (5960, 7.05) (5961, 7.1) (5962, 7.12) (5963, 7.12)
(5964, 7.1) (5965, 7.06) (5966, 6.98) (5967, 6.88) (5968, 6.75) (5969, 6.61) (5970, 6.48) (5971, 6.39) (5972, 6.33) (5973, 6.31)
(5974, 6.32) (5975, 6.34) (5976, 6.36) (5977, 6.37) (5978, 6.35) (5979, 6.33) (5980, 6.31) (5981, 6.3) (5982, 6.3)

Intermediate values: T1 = 6.0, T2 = 6.7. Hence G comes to 0.89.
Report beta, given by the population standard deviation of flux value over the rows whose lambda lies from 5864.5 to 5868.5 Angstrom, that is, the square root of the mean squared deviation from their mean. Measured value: 0.10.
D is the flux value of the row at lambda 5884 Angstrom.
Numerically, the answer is 6.21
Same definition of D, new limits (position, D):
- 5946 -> 6.82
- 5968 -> 6.75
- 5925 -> 5.87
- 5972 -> 6.33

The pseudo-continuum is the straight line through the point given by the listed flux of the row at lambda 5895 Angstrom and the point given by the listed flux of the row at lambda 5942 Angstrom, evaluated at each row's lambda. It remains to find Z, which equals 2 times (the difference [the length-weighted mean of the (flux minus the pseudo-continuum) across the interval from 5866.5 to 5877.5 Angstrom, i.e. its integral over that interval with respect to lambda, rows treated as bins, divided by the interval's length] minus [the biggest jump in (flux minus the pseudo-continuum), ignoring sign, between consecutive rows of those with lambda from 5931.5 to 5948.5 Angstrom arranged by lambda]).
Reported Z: 3.2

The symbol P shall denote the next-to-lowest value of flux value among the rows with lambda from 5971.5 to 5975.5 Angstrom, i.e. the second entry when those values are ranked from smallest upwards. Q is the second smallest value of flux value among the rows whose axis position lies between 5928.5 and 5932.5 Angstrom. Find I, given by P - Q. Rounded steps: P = 6.32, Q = 4.82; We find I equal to 1.5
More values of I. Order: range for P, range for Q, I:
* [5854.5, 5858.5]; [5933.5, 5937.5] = 0.3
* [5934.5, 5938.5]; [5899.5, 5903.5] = -0.6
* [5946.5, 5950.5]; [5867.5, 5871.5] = -1.0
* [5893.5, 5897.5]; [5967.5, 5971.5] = -0.5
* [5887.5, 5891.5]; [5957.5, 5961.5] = -1.8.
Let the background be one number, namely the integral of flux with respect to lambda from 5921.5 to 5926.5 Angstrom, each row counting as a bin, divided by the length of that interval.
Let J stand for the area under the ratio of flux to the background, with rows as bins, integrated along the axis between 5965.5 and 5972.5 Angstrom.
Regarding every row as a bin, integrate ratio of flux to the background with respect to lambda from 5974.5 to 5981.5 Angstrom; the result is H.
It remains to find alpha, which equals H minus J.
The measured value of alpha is -0.3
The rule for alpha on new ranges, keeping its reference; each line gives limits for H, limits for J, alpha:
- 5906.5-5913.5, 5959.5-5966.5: -0.4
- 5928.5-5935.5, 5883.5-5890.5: -0.6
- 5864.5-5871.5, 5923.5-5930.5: 2.2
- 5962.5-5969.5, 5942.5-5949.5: 0.2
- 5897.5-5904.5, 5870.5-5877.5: -1.1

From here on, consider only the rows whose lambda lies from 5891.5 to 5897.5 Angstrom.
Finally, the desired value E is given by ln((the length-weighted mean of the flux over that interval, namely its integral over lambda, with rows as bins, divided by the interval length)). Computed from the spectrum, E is 1.76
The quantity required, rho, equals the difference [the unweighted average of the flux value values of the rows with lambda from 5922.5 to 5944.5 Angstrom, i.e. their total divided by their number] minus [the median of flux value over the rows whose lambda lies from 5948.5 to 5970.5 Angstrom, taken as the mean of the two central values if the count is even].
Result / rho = -0.9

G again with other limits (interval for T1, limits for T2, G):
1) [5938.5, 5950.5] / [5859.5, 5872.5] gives 0.95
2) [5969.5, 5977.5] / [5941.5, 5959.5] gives 0.96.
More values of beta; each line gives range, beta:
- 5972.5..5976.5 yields 0.02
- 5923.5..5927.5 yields 0.23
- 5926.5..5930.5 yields 0.21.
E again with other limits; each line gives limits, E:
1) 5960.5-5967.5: 1.95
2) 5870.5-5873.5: 1.99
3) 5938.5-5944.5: 1.92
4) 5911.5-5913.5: 1.89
